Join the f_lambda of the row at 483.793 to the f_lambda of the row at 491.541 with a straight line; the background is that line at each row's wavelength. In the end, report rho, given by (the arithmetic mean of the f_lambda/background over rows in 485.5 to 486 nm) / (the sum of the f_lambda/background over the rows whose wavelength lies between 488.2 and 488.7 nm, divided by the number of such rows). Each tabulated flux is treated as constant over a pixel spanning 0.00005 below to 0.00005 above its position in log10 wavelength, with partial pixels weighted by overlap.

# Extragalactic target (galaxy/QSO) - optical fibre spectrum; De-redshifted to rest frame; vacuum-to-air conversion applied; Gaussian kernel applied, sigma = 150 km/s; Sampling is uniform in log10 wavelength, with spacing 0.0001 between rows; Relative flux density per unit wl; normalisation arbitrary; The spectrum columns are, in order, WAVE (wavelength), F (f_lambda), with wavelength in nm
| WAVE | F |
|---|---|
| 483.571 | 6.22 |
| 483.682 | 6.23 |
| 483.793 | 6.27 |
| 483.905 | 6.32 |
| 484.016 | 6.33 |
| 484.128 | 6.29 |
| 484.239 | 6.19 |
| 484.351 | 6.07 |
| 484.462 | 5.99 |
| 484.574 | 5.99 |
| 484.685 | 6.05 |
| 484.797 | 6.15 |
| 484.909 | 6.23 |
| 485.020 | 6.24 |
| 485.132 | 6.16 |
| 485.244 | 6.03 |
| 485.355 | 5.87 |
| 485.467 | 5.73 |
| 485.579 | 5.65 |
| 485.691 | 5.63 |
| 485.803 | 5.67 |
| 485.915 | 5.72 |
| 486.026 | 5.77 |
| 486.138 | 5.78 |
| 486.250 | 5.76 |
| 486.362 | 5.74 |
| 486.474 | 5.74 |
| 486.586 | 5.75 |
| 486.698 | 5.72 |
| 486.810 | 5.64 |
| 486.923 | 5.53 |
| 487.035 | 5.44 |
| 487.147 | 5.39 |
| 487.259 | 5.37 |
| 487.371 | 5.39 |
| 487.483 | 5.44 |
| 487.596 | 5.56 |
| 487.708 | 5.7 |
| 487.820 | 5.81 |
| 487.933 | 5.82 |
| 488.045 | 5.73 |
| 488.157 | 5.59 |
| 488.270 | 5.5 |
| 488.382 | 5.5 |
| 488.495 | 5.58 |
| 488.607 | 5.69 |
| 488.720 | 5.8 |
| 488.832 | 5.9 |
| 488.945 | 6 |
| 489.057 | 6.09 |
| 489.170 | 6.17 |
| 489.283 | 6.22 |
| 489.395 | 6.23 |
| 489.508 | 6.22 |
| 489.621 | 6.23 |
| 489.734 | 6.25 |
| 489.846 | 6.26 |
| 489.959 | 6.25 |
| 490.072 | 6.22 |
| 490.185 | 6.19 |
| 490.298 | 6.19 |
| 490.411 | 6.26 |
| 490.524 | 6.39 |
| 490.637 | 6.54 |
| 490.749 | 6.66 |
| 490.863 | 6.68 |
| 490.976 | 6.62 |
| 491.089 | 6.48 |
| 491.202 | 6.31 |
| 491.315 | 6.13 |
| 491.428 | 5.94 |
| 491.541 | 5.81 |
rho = 0.99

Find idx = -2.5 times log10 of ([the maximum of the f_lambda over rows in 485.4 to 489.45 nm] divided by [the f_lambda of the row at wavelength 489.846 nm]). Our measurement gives 0.01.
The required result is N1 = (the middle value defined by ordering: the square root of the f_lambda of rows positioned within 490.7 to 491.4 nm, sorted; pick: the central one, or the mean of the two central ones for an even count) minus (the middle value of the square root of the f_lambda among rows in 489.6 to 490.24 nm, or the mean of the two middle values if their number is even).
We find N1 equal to 0.061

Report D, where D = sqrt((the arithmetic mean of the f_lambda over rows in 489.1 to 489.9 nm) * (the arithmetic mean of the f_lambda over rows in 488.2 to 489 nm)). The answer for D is 5.96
